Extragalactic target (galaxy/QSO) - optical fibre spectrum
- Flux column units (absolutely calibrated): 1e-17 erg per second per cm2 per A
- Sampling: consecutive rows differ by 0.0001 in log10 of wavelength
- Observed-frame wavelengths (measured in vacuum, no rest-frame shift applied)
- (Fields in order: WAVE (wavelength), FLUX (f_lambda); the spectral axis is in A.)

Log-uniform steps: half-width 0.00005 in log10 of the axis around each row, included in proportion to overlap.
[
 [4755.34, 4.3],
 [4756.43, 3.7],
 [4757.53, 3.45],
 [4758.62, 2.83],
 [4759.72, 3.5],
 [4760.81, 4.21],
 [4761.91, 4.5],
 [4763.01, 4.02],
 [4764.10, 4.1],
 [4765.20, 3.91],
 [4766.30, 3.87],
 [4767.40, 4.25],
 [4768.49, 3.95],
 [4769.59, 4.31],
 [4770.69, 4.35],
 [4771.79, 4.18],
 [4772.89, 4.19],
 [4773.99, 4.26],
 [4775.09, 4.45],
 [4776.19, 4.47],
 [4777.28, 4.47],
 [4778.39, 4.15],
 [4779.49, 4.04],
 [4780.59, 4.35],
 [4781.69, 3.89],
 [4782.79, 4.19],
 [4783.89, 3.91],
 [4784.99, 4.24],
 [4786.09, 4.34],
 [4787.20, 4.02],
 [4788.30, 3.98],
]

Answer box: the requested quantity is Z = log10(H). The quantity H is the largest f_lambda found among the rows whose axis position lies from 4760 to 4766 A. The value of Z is 0.653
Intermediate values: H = 4.5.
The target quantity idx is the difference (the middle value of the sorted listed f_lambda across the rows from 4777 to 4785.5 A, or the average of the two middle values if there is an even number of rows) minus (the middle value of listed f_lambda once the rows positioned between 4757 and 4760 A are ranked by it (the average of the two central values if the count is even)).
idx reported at 0.7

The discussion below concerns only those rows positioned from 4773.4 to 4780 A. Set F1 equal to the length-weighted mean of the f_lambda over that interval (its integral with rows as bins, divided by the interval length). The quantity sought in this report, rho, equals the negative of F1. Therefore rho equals -4.31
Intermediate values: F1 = 4.31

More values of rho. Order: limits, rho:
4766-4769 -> -4.04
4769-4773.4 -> -4.25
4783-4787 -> -4.15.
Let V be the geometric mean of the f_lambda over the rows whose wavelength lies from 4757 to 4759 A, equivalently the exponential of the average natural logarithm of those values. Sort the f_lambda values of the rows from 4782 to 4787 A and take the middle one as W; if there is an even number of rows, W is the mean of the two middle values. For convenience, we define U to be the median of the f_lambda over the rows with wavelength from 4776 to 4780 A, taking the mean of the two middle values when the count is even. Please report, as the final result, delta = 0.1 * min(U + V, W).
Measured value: 0.4215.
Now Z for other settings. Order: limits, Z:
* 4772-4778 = 0.650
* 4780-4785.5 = 0.638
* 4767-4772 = 0.638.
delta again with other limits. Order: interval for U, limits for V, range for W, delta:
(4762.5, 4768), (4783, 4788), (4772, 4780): 0.4260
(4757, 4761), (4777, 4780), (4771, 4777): 0.4260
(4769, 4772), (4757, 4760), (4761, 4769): 0.4020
